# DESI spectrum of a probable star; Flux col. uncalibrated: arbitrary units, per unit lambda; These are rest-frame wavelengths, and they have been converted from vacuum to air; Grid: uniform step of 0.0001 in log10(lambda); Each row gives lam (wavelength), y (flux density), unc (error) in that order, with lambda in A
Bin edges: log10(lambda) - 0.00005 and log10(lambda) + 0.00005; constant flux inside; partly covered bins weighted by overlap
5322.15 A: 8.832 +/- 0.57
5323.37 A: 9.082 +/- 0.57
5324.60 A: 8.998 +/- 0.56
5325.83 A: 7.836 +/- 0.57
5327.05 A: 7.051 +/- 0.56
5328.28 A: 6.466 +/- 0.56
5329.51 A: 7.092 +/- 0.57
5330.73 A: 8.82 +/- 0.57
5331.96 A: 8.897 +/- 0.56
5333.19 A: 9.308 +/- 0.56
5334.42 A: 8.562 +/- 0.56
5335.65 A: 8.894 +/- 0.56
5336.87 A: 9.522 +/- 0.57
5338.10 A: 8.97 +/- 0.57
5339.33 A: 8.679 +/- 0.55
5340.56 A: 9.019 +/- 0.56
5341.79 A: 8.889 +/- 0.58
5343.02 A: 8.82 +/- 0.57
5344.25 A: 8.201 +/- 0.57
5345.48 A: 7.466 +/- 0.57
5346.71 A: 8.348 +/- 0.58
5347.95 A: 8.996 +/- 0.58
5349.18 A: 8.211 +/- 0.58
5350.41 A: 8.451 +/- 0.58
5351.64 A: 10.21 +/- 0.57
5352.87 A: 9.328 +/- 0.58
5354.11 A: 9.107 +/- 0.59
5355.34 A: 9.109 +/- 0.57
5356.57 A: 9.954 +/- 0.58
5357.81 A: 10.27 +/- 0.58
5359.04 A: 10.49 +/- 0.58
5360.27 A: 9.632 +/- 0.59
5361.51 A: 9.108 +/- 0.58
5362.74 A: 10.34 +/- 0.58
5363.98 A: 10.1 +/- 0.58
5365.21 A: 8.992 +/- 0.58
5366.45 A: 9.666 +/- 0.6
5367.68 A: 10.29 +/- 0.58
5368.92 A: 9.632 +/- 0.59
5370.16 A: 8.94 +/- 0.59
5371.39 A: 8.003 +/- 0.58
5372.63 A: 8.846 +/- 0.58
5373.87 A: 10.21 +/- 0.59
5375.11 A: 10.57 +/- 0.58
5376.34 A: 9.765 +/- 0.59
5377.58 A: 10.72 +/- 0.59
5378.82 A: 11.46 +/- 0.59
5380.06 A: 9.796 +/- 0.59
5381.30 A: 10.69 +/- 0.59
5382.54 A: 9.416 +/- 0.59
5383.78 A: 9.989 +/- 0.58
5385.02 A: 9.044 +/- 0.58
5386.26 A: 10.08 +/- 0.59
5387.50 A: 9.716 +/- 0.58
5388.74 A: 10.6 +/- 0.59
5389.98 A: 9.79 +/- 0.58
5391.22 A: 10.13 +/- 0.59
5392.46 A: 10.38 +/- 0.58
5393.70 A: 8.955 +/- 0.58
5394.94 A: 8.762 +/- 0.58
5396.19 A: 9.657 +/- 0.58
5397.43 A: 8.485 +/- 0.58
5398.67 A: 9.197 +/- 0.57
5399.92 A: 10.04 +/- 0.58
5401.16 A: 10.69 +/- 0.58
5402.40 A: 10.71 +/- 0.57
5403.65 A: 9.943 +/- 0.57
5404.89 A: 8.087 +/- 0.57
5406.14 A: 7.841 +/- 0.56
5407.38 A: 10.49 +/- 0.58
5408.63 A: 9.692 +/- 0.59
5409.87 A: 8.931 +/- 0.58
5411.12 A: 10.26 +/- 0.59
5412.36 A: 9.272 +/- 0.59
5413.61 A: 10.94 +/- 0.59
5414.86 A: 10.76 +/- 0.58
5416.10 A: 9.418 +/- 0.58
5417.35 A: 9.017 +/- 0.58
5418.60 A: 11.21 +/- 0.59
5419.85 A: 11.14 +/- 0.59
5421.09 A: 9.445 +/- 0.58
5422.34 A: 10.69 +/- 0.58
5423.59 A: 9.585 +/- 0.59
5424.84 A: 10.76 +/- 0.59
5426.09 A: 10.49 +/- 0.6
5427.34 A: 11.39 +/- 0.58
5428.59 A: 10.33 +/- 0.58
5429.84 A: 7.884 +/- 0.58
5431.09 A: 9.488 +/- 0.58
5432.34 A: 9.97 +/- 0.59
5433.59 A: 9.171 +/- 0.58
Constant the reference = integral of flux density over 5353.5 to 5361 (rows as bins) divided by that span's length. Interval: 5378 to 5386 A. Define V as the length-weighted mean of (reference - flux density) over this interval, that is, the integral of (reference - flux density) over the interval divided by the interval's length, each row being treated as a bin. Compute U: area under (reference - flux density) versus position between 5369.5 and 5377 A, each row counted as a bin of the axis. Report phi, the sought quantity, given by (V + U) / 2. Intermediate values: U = 3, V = -0.33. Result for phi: 1.2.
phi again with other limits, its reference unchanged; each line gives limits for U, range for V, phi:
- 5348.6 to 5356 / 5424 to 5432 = 2.4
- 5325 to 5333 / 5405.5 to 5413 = 7.9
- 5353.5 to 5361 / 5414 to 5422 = -0.2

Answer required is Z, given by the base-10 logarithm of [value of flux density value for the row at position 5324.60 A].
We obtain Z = 0.954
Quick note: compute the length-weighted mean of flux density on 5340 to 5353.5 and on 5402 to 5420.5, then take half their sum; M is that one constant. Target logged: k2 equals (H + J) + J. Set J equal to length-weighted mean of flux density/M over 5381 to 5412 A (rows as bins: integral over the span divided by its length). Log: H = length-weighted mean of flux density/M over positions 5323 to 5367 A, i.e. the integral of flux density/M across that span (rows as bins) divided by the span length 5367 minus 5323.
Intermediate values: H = 0.96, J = 1.04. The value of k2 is 3.04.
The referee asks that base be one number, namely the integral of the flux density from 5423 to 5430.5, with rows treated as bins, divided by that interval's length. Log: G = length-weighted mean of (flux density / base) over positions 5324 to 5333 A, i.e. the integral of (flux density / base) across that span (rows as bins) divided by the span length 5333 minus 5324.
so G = 0.79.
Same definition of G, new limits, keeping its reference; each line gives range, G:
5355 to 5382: 0.98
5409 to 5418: 0.97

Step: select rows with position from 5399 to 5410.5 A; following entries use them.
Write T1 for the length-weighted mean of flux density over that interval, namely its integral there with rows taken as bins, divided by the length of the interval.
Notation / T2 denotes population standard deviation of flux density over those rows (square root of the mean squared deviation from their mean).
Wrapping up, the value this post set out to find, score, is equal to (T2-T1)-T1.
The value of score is -18.2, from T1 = 9.6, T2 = 1.02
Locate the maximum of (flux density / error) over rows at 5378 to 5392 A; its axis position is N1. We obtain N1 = 5378.82 A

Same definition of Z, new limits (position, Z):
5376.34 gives 0.990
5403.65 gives 0.998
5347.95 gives 0.954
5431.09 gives 0.977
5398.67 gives 0.964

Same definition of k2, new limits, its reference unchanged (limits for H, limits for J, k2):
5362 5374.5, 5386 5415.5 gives 3.12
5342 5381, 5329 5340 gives 2.91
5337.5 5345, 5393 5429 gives 3.07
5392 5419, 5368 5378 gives 3.11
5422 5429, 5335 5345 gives 3.05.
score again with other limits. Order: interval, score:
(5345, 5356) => -16.9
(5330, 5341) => -17.6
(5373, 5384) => -19.9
